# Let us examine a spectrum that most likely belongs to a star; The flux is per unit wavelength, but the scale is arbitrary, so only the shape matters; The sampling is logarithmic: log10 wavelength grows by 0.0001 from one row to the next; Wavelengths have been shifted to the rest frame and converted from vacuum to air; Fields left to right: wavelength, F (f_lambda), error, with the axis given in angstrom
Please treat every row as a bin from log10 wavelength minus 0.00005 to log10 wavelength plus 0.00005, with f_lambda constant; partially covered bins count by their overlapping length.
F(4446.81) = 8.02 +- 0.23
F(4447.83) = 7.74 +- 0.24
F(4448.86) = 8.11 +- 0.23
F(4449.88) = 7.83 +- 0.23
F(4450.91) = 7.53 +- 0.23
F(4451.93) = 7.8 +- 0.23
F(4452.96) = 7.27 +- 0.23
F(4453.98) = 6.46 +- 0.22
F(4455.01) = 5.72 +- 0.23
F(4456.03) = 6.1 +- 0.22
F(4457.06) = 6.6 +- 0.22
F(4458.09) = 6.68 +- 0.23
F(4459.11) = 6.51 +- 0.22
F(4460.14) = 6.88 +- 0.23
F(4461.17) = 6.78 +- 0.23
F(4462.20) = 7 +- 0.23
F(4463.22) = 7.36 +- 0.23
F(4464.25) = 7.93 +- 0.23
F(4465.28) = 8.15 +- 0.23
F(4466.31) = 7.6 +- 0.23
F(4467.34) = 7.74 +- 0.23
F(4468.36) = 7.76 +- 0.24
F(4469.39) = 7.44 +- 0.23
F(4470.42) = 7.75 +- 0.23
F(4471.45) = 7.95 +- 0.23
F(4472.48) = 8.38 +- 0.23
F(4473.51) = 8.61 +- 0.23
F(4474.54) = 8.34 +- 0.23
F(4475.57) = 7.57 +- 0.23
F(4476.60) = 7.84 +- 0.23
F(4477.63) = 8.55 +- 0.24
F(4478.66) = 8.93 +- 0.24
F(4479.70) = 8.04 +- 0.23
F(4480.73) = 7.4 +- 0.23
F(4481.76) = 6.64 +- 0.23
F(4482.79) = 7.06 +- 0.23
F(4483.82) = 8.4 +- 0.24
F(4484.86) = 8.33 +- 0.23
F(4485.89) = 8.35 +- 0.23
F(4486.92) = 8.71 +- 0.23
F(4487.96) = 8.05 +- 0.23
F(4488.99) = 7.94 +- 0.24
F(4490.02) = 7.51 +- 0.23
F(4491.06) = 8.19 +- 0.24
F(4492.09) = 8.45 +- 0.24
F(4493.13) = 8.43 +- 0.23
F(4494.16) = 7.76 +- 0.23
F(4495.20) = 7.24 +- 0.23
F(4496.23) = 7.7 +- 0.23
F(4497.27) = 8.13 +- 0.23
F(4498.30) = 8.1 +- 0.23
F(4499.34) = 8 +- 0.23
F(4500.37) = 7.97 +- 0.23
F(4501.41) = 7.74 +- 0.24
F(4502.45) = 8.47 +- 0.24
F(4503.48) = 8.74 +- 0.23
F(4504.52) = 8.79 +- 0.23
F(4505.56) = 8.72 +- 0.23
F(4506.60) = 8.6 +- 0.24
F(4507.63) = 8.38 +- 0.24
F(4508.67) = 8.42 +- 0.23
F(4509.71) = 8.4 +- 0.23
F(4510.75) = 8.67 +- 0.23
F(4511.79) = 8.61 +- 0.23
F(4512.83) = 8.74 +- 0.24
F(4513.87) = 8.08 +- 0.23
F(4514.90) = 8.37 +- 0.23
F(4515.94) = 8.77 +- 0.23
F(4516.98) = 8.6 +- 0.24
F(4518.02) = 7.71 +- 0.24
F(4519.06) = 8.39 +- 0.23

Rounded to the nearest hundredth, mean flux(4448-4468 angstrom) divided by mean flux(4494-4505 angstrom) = 0.89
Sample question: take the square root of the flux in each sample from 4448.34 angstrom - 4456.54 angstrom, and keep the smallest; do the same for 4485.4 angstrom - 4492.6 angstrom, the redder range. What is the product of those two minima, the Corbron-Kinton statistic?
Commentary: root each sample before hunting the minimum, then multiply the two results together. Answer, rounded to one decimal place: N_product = 6.6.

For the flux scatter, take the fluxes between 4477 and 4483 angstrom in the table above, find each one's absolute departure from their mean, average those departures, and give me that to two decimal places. 0.74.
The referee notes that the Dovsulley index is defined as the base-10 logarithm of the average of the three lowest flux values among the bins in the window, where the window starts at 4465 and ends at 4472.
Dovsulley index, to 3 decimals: 0.880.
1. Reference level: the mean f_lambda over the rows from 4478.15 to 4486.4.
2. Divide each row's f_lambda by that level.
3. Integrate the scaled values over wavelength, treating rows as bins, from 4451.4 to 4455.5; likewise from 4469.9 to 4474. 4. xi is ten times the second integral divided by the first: 12.0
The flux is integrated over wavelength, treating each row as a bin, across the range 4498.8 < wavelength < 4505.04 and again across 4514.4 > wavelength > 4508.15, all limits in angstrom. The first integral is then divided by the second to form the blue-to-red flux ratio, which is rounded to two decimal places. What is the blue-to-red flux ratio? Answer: 0.97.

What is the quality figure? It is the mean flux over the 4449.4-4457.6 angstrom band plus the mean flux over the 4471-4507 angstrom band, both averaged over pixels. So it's 15.0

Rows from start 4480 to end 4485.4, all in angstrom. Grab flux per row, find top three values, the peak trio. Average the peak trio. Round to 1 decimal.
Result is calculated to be 8.0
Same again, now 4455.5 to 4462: 6.8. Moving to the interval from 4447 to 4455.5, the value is 7.9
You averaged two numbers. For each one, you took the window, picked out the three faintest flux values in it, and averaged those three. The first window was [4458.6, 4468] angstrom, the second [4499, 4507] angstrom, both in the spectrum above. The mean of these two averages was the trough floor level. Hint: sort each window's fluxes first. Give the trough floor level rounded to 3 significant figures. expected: 7.31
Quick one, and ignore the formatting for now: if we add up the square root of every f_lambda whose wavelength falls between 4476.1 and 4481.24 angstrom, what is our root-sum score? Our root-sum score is 14.3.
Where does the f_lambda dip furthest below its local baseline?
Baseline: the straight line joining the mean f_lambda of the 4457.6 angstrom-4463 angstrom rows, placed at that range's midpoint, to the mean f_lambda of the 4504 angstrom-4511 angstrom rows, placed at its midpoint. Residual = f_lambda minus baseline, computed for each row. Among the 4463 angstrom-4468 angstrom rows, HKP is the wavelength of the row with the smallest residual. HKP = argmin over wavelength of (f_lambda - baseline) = 4463.22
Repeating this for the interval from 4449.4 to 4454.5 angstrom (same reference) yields 4453.98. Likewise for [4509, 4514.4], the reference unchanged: 4513.87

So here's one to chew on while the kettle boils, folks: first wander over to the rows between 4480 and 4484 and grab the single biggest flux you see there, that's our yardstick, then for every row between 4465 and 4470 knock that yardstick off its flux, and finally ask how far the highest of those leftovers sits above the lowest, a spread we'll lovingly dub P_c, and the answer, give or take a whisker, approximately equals 0.71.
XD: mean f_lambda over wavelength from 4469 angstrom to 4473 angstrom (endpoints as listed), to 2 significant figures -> 7.9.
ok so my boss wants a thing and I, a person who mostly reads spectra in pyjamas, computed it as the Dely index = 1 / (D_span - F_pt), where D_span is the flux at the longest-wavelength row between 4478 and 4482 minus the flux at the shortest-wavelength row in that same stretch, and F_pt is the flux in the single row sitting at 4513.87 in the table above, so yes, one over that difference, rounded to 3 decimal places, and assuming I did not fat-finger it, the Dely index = -0.096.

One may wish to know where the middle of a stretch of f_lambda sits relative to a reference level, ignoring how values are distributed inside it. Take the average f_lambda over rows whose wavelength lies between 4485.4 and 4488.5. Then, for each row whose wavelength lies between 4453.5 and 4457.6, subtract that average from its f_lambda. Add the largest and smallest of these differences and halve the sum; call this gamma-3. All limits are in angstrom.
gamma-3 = -2.2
